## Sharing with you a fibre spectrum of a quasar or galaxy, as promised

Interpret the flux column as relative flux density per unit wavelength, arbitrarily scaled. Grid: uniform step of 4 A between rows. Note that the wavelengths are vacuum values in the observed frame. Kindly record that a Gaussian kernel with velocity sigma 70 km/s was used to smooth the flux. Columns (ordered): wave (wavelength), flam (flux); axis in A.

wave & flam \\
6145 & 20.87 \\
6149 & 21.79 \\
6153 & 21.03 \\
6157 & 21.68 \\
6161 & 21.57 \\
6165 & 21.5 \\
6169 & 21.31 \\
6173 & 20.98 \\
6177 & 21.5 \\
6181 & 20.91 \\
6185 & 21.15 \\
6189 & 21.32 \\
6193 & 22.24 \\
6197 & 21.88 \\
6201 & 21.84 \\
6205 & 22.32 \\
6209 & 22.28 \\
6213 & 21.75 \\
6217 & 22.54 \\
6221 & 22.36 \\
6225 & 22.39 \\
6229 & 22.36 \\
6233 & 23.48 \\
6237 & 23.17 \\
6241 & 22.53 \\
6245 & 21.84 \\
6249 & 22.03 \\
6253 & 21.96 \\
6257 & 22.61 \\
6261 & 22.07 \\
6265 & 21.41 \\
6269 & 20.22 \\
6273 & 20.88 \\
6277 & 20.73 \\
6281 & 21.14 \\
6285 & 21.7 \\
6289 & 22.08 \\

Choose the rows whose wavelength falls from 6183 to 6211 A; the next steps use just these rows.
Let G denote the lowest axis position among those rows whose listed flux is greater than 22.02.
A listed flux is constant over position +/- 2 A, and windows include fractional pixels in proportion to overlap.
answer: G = 6193 A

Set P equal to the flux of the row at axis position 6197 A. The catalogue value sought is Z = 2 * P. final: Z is 43.8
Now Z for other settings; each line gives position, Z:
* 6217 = 45.1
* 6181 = 41.8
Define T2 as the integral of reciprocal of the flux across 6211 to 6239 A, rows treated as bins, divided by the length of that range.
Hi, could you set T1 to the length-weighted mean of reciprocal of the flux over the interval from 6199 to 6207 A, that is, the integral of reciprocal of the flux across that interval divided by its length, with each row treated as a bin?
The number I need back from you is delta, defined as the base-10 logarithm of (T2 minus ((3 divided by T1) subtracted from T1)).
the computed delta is 1.82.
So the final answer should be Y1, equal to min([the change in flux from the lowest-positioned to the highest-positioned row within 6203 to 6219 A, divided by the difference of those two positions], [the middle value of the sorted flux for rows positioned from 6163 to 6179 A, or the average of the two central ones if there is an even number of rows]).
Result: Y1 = 0.018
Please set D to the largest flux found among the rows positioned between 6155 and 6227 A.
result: 22.54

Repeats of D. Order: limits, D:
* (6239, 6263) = 22.61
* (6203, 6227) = 22.54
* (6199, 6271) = 23.48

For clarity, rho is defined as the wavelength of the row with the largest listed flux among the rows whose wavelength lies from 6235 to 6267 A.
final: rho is 6237 A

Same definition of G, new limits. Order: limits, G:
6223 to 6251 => 6225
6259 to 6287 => 6261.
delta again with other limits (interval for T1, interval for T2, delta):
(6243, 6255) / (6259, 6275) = 1.82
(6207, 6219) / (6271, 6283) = 1.82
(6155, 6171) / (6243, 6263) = 1.81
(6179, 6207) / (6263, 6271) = 1.81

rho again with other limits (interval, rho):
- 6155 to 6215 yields 6205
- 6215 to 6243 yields 6233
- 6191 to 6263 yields 6233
